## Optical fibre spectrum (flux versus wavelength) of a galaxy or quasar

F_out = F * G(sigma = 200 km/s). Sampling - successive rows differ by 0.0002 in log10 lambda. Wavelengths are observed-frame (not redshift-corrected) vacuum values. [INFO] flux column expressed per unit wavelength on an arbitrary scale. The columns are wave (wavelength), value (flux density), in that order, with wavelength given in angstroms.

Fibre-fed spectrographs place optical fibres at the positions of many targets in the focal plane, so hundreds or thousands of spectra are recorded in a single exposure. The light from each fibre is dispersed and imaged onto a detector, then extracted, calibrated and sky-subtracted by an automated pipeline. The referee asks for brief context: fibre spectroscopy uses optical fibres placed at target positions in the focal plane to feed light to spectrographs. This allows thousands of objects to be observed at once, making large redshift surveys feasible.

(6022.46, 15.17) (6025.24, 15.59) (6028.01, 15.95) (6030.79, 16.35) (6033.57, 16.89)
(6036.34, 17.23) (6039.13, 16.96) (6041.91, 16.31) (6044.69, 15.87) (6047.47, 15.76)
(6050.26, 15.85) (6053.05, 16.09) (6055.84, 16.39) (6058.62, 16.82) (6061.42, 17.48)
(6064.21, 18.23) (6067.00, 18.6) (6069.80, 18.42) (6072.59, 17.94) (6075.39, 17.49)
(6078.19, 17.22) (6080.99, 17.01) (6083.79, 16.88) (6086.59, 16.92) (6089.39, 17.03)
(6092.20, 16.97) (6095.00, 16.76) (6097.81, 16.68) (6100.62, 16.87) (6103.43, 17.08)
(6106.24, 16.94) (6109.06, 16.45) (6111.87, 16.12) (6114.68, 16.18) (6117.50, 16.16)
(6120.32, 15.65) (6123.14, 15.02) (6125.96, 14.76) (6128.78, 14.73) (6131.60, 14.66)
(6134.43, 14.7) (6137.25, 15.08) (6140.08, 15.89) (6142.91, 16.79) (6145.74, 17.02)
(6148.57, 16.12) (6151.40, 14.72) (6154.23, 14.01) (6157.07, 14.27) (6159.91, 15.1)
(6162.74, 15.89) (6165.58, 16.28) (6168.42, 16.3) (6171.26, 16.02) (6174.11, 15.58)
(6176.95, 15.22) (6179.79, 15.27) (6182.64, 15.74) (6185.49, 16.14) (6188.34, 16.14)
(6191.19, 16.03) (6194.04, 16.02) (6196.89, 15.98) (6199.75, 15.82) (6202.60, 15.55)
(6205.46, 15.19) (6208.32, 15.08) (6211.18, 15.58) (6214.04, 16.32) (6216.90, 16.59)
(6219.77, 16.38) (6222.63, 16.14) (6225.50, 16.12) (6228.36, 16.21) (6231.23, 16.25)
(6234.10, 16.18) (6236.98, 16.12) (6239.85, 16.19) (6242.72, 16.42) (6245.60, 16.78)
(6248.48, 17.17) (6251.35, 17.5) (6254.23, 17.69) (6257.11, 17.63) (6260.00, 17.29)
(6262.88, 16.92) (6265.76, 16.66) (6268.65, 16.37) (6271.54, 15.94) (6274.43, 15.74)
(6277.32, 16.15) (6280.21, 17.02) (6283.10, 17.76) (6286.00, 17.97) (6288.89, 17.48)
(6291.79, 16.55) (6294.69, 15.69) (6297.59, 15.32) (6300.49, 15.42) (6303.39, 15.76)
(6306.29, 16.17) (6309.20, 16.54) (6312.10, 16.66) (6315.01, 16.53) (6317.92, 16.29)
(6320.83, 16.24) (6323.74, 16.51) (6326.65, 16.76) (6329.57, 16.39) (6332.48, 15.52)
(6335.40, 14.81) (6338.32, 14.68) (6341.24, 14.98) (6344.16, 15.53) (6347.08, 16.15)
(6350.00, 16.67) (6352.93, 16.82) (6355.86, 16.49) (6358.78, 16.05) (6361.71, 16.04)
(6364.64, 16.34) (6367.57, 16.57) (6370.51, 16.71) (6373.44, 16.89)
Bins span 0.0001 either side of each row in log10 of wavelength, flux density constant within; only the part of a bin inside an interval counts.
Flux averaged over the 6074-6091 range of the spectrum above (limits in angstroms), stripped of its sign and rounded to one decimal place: 17.1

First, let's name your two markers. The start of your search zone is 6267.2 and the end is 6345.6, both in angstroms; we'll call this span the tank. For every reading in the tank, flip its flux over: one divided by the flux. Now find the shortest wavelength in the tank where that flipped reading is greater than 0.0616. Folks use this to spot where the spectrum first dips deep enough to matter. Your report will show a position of 6271.54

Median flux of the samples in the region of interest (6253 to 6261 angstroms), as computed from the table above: 17.6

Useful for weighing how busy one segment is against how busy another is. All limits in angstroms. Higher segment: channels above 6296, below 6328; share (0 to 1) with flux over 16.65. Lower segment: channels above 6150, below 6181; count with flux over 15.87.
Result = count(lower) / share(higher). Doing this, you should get 22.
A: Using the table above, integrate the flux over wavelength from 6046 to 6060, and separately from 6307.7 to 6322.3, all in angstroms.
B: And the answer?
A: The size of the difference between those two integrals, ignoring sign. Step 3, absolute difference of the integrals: 14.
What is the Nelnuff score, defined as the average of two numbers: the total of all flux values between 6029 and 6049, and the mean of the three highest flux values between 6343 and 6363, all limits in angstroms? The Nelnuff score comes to 66.0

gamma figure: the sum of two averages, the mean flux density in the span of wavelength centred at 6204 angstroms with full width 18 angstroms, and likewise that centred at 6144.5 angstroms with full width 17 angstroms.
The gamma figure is 31.5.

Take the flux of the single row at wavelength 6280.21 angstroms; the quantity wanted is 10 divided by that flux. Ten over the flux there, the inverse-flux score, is 0.59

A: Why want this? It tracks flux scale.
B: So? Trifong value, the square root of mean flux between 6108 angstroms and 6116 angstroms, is 4.03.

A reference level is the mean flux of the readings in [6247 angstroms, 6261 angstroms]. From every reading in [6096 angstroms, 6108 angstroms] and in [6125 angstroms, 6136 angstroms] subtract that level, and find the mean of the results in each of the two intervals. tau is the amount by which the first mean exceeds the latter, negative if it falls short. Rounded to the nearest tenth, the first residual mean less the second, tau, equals 2.2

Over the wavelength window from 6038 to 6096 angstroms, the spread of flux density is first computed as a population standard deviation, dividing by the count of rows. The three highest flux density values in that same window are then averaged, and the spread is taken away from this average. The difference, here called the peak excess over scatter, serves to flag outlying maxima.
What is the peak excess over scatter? 17.6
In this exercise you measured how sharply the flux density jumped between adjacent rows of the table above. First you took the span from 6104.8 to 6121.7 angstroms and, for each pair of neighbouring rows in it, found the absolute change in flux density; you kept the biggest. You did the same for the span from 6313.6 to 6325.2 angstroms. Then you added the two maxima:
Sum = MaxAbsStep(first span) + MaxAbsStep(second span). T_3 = 0.78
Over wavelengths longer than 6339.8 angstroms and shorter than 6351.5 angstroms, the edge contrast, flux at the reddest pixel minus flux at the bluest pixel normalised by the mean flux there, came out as 0.11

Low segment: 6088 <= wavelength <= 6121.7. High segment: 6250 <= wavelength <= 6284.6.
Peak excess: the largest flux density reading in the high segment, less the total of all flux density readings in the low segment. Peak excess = -181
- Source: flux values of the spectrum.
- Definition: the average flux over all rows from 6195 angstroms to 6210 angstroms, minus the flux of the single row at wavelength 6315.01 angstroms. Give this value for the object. -1.0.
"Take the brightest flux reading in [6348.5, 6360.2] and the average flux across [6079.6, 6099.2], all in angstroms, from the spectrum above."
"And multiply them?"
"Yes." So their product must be 284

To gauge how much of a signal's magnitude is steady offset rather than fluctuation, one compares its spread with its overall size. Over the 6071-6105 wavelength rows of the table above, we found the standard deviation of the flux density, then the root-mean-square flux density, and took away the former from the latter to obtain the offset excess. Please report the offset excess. 16.7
